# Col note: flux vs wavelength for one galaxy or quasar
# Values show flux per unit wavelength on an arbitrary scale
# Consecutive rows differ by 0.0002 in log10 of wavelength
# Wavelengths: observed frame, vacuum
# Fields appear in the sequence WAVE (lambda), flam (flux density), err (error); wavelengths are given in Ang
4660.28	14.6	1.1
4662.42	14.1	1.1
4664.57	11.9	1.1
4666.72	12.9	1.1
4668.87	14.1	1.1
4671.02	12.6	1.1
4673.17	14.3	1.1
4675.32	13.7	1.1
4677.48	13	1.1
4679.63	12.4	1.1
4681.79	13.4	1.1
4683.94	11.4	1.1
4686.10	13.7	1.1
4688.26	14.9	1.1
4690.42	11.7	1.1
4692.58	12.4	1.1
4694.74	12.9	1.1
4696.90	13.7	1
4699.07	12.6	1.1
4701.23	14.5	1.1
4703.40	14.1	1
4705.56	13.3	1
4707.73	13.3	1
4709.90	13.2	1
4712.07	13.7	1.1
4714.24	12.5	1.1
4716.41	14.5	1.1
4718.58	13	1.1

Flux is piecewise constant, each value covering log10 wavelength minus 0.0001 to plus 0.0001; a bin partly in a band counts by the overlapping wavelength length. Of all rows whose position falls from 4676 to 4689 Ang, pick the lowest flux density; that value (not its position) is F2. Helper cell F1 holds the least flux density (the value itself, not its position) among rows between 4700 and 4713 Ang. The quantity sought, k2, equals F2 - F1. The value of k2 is -1.8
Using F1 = 13.2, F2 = 11.4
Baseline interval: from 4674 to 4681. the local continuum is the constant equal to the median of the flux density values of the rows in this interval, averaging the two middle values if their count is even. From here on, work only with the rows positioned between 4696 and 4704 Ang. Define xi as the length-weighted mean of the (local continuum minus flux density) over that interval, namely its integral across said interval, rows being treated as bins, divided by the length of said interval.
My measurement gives -0.70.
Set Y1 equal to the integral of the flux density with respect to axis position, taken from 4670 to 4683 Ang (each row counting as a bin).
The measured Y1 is 172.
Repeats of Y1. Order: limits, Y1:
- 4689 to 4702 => 169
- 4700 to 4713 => 178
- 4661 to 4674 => 173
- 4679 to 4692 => 168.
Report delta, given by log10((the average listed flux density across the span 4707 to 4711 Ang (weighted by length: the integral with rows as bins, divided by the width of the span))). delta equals 1.122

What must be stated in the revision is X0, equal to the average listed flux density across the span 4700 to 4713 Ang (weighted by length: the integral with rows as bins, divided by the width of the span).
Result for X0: 13.7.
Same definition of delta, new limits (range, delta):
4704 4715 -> 1.123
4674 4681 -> 1.117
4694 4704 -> 1.132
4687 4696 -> 1.114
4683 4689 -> 1.123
